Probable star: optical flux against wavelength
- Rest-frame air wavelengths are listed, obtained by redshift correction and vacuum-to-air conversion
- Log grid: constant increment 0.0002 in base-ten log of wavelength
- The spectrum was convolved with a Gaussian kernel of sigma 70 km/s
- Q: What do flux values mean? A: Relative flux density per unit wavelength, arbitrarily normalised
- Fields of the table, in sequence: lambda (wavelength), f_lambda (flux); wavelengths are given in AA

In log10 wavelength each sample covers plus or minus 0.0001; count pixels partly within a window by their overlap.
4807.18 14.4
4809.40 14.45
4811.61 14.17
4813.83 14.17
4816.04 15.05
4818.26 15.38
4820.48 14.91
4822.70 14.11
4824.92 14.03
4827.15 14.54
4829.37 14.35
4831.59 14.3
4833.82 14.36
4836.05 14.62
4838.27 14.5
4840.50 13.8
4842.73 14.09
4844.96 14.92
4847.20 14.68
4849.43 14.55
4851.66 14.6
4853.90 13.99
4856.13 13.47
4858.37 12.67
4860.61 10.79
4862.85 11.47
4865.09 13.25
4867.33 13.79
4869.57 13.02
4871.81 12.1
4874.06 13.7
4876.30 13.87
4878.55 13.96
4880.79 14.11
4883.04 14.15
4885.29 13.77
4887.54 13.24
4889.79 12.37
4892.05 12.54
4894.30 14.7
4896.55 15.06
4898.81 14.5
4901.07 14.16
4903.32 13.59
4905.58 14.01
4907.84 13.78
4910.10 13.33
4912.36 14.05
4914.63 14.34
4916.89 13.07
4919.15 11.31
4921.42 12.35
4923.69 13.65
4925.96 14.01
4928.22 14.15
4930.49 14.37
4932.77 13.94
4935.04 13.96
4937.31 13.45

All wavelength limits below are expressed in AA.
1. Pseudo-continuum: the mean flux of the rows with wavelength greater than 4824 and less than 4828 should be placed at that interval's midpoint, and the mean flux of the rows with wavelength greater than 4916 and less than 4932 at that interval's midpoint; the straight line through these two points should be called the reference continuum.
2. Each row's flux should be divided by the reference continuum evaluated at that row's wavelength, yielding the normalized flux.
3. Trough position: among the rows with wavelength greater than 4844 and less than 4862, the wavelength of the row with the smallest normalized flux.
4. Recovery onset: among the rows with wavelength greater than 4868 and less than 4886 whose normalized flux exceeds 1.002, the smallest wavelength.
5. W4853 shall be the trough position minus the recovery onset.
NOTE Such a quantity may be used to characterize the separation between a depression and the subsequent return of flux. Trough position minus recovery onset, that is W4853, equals -15.7 AA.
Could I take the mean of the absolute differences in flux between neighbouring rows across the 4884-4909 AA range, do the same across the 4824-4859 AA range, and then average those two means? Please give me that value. 0.489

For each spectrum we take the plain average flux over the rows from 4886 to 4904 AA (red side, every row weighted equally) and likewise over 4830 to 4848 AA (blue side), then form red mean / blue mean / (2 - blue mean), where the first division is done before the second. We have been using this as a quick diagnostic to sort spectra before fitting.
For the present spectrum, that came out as -0.077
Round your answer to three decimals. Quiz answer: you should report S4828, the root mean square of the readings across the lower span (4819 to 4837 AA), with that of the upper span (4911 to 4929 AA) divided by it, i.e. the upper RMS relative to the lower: 0.930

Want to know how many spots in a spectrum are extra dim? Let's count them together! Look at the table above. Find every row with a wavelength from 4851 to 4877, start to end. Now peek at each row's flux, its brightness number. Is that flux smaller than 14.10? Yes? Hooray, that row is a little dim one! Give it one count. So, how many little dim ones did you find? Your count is 11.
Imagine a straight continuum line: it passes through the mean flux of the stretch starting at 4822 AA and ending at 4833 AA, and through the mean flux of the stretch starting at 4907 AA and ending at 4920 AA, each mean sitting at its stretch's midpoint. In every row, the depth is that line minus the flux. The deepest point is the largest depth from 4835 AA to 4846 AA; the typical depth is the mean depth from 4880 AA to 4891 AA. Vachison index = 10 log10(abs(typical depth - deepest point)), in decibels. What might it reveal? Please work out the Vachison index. -7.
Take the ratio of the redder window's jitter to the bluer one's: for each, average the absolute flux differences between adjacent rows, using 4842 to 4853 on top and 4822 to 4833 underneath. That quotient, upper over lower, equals 1.51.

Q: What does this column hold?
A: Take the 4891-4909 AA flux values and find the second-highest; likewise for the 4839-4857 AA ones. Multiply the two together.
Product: 216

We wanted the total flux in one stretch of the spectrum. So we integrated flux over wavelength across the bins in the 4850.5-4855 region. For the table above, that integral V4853 64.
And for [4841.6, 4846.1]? 65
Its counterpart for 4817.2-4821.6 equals 67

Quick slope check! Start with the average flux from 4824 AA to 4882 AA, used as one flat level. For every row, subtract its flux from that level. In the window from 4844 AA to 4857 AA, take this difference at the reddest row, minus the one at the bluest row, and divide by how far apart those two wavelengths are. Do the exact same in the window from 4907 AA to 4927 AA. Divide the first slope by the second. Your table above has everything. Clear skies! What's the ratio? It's -10.2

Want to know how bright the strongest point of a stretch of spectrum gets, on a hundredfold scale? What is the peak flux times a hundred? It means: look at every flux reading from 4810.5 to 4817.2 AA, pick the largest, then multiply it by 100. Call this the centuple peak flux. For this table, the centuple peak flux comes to 1505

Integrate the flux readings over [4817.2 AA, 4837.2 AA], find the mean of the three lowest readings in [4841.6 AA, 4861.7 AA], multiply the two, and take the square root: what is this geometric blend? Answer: 59.8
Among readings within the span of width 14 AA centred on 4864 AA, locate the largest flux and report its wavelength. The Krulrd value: 4867.33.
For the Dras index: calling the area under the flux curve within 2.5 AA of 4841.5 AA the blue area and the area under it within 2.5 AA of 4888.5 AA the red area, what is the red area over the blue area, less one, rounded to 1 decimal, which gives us -0.1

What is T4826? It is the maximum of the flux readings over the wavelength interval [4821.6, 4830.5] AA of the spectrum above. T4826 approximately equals 14.54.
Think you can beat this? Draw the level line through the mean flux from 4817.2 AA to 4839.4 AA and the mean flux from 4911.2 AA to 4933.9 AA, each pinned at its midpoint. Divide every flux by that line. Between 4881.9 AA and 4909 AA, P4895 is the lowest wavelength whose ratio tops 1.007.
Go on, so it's 4883.04 AA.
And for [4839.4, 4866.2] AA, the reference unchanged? 4844.96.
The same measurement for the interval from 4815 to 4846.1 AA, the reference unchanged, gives 4816.04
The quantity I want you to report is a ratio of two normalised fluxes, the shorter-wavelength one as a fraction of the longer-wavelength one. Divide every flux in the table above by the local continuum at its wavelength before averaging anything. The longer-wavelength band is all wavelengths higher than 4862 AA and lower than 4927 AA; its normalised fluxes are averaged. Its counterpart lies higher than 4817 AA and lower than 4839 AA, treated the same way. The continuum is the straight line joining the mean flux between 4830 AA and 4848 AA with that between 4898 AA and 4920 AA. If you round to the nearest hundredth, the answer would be 1.02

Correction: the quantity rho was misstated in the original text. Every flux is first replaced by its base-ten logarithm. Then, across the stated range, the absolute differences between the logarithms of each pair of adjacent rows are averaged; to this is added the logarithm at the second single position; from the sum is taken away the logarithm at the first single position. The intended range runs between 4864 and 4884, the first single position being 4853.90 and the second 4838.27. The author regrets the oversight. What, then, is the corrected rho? 0.033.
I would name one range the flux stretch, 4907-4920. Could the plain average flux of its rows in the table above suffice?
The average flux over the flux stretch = 13.3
